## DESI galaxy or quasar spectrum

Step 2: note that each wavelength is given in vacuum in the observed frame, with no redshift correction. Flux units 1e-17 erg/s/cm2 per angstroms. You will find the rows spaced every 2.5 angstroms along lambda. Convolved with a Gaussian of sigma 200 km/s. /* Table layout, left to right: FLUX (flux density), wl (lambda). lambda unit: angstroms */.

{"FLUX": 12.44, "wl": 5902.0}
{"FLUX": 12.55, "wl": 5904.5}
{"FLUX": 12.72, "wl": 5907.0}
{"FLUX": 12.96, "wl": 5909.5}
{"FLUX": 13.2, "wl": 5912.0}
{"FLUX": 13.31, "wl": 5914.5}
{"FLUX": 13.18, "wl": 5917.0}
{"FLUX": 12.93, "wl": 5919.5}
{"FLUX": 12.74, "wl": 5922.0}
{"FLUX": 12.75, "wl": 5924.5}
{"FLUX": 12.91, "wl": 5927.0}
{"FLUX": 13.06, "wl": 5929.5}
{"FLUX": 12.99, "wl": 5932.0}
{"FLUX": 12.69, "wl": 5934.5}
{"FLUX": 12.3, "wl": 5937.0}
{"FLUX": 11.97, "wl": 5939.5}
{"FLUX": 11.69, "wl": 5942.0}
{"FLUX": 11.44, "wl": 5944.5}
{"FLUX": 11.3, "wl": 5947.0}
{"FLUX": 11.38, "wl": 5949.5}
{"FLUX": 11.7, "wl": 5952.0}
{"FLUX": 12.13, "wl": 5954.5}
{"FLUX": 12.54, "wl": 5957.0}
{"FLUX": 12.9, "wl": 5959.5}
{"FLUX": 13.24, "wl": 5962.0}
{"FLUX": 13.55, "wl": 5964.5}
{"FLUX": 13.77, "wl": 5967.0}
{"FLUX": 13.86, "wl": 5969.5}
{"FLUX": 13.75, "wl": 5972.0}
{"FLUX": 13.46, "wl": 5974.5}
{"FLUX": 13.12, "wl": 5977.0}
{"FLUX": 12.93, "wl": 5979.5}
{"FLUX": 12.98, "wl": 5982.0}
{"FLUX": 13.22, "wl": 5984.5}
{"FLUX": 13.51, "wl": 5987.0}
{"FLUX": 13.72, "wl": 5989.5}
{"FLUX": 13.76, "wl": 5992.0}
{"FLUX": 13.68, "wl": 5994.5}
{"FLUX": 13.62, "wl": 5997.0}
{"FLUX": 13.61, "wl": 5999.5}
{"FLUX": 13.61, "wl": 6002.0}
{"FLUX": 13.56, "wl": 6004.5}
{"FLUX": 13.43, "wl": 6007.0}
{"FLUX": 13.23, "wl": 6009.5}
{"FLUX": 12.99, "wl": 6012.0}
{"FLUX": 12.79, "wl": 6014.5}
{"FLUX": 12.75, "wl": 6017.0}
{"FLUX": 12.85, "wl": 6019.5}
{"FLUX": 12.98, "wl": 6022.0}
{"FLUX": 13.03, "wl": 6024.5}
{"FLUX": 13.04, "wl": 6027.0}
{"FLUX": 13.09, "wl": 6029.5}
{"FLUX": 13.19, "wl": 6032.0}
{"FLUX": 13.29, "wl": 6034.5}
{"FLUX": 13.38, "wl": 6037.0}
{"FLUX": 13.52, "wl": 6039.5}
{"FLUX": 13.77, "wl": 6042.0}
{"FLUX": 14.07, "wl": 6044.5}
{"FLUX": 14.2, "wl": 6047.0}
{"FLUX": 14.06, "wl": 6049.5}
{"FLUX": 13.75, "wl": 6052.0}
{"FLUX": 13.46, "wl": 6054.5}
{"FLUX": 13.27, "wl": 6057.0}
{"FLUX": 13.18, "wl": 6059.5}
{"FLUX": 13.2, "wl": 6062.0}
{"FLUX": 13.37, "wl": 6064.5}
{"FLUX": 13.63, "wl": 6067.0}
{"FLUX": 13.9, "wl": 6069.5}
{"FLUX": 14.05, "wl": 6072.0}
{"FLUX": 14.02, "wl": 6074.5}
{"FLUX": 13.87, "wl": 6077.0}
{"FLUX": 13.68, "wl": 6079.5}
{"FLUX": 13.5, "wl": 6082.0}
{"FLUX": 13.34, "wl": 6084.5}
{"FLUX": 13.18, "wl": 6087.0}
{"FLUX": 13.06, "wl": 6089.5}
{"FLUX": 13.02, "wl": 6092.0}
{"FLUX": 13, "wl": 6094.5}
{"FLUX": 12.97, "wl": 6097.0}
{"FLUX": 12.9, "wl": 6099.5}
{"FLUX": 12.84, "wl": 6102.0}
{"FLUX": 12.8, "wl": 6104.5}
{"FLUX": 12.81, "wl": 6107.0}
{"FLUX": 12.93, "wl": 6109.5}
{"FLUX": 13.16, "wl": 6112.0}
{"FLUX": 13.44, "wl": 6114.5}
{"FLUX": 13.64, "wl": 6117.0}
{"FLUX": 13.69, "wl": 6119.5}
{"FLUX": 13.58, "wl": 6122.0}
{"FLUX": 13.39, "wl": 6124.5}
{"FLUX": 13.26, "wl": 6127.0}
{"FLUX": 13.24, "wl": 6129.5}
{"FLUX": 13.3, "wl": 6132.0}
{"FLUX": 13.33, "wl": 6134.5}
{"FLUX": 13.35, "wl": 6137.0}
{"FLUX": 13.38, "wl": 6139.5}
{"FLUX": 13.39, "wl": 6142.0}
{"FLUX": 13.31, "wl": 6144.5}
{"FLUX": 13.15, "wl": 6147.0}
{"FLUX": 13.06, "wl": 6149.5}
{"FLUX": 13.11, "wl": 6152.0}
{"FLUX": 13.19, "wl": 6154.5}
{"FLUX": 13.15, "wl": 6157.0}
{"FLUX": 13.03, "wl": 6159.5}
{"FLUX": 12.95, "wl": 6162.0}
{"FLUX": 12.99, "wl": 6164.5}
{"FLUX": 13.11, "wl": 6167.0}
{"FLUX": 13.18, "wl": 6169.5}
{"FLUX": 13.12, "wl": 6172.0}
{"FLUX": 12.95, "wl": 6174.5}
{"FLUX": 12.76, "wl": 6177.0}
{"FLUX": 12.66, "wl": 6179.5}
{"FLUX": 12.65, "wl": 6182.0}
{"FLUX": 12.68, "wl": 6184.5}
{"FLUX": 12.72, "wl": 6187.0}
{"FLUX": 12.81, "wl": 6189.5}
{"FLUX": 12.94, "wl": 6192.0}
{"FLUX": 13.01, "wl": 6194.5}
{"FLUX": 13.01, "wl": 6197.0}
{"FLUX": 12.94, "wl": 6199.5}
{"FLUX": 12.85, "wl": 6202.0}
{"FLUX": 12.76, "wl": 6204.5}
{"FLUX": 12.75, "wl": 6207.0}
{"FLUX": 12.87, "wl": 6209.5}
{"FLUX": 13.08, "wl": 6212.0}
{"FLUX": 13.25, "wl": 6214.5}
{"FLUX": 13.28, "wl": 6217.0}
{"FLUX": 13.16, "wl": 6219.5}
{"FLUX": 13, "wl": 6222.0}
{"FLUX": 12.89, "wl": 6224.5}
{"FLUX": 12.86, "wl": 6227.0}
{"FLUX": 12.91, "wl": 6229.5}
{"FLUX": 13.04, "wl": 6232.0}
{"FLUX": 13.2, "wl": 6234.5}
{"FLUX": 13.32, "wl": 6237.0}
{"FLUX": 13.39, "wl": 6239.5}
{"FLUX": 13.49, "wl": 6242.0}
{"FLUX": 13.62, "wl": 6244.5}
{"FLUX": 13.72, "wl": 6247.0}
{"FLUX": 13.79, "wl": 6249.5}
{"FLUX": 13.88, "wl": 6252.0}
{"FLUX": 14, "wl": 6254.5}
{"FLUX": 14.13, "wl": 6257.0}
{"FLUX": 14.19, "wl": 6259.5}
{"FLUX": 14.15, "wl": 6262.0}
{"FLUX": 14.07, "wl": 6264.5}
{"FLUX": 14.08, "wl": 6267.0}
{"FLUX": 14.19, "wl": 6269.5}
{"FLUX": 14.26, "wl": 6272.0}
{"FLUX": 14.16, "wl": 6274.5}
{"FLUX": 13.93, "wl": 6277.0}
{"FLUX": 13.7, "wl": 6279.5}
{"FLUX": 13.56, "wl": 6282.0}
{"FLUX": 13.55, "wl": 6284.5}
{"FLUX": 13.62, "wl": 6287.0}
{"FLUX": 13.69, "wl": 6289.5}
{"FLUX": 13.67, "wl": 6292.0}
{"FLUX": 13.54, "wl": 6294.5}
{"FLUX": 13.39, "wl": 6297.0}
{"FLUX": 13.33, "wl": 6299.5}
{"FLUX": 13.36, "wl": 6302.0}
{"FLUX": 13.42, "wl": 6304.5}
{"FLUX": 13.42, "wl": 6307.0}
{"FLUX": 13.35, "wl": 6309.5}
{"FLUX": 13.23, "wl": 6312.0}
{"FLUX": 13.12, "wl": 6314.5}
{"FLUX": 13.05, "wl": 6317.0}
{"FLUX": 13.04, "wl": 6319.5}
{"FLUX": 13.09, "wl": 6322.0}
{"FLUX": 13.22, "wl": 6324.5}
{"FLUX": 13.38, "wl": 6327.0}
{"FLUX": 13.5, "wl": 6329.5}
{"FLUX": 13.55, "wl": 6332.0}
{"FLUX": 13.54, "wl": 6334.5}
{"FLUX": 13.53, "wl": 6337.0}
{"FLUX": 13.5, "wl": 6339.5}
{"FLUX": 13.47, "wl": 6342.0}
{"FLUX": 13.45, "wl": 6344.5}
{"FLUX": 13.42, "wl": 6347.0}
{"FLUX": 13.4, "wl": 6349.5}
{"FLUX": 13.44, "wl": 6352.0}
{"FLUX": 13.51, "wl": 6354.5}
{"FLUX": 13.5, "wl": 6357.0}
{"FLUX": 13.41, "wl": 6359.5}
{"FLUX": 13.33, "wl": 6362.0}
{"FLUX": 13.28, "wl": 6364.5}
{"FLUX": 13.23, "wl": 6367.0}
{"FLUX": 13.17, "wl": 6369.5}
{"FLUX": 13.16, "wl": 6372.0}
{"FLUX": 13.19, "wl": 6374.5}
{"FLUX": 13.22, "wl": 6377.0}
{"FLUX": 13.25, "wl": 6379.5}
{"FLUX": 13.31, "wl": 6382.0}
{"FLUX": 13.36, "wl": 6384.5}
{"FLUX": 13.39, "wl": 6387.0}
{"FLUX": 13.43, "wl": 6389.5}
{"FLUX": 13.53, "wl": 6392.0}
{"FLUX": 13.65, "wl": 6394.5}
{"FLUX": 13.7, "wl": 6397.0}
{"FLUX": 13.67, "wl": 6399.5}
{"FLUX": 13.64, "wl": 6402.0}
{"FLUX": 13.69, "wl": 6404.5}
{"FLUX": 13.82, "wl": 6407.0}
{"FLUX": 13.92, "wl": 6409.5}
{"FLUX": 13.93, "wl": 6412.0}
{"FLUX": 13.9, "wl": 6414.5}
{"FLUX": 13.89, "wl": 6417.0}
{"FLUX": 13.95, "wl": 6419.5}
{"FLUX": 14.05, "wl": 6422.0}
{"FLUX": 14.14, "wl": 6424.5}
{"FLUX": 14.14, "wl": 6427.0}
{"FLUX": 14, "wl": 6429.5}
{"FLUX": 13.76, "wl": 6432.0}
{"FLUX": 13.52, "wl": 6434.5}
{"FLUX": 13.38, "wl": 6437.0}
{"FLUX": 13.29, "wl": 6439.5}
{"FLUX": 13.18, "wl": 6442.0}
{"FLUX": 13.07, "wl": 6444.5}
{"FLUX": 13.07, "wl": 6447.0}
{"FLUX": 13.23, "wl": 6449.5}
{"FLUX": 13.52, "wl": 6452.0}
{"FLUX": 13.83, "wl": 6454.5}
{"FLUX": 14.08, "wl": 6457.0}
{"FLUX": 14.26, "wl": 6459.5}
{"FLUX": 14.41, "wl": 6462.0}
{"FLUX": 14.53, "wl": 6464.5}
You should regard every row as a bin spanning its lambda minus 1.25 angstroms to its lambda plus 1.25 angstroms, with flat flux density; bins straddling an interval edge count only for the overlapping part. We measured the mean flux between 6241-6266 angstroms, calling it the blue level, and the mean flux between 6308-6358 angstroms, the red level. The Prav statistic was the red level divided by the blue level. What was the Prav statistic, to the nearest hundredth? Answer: 0.96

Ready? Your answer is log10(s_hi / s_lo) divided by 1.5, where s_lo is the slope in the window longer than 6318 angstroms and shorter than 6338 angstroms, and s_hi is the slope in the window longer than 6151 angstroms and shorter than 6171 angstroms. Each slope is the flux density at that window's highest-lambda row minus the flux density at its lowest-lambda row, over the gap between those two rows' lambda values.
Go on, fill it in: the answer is -0.6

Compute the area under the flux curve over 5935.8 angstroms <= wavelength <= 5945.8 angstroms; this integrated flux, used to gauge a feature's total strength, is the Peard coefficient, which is 118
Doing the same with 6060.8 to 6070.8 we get 135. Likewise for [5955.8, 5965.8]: 131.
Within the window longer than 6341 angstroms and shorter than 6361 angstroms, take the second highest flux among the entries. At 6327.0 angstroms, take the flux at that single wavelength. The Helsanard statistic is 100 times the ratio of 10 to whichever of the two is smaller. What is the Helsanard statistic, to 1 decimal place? 74.7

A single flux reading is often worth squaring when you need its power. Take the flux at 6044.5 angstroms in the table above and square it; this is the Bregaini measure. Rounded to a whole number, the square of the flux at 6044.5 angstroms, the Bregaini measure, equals 198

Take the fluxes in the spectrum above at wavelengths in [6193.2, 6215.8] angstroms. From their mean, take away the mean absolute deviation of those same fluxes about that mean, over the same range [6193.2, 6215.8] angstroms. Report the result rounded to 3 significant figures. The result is 12.8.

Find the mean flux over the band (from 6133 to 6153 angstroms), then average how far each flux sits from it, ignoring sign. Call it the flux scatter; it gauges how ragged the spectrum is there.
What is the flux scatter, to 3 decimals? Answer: 0.115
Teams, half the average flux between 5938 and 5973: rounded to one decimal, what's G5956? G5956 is 6.3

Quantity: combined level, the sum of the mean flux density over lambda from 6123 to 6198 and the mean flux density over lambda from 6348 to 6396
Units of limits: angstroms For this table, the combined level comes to 26.4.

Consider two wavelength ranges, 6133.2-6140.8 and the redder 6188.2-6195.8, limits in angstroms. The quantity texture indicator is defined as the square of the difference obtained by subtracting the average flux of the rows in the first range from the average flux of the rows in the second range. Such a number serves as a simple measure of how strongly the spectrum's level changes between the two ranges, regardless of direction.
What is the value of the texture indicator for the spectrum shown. 0.19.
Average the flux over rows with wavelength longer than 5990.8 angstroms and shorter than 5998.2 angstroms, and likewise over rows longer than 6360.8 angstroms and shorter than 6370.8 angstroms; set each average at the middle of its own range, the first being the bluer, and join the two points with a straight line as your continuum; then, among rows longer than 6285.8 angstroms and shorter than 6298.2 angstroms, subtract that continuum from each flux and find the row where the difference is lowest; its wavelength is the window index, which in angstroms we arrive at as 6297.0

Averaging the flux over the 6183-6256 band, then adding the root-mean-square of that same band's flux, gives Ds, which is 26.3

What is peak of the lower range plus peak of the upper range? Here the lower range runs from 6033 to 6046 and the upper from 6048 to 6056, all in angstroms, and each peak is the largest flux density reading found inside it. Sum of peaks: 28.1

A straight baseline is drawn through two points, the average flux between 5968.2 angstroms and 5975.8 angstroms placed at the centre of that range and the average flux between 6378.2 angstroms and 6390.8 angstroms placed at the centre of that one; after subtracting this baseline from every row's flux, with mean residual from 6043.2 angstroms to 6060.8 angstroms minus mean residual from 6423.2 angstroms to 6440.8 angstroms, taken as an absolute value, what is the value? 0.3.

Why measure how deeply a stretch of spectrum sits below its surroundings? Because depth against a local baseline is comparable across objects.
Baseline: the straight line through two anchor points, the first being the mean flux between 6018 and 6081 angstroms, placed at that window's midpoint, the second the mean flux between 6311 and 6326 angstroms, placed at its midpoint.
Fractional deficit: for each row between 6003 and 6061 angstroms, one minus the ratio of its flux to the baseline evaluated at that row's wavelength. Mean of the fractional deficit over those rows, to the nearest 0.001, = 0.014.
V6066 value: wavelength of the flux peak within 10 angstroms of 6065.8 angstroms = 6072.0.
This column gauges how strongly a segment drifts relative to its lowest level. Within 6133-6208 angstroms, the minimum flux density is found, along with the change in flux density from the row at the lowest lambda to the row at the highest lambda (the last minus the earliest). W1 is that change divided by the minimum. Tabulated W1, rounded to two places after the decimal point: -0.05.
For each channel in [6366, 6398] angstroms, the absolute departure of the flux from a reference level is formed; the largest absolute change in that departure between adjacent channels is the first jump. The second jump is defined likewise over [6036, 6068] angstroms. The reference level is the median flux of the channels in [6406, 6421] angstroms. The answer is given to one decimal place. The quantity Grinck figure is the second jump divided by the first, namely 2.4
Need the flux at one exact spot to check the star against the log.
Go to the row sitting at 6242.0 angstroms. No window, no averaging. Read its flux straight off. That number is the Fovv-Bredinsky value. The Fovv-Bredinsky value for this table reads 13.49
